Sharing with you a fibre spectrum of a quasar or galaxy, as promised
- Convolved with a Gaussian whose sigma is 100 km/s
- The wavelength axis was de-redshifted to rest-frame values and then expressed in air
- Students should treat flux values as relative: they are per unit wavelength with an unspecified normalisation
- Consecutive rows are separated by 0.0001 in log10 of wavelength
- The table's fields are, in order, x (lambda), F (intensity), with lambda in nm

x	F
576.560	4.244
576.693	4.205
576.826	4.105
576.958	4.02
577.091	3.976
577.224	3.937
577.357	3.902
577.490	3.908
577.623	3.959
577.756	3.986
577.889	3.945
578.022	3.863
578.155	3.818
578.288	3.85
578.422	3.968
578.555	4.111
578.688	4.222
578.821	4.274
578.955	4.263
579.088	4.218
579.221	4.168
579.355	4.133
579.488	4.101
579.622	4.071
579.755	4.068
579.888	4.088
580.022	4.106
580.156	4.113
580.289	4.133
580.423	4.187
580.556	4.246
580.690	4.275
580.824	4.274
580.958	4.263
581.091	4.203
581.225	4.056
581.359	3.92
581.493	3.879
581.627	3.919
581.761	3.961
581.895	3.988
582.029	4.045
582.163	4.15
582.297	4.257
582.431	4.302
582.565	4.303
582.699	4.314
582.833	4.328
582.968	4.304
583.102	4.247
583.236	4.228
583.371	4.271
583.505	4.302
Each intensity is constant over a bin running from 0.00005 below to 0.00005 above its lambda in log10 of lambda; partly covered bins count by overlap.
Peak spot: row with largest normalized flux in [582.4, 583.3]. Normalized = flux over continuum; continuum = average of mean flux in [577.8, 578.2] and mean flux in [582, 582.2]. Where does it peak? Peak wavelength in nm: 582.833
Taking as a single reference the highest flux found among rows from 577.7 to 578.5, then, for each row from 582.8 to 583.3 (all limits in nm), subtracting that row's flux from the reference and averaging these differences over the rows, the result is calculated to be -0.29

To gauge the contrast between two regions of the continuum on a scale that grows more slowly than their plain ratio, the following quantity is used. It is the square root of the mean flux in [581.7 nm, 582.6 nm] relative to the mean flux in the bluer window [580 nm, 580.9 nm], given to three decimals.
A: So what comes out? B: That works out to 0.994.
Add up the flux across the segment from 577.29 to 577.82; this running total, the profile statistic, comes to 15.8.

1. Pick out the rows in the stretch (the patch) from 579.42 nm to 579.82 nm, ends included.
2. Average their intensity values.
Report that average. 4.1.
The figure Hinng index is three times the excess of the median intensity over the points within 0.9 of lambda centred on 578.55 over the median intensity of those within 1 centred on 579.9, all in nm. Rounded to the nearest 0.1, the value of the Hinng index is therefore 0.0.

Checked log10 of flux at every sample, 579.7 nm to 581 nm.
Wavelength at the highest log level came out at 580.690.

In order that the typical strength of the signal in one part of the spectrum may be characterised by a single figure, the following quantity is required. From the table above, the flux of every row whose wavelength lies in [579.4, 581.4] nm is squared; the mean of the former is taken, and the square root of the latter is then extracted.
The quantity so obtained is 4.14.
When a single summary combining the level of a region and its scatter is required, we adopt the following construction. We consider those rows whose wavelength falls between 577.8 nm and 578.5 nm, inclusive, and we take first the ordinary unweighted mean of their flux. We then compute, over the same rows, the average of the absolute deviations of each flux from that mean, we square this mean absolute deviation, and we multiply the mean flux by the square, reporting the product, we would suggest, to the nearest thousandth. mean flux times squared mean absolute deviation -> 0.011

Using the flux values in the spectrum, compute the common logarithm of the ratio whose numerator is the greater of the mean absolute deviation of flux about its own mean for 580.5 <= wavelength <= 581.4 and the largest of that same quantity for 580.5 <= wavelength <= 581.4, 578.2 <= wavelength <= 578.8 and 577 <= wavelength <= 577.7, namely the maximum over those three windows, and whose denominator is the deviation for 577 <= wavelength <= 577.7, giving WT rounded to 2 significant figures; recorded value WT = 0.71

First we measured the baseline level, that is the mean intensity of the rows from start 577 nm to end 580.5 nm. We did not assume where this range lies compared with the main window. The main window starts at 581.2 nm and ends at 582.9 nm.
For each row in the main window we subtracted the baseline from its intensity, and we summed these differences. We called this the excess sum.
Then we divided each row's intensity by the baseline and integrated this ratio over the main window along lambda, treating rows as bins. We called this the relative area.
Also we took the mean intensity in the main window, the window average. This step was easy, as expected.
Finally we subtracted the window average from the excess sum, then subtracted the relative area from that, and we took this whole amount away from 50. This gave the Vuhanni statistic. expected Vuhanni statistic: 55.1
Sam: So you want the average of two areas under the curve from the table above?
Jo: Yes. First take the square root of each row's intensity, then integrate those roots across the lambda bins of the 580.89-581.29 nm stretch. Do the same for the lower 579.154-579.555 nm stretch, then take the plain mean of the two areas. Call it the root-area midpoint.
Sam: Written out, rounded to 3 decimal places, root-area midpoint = 0.817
